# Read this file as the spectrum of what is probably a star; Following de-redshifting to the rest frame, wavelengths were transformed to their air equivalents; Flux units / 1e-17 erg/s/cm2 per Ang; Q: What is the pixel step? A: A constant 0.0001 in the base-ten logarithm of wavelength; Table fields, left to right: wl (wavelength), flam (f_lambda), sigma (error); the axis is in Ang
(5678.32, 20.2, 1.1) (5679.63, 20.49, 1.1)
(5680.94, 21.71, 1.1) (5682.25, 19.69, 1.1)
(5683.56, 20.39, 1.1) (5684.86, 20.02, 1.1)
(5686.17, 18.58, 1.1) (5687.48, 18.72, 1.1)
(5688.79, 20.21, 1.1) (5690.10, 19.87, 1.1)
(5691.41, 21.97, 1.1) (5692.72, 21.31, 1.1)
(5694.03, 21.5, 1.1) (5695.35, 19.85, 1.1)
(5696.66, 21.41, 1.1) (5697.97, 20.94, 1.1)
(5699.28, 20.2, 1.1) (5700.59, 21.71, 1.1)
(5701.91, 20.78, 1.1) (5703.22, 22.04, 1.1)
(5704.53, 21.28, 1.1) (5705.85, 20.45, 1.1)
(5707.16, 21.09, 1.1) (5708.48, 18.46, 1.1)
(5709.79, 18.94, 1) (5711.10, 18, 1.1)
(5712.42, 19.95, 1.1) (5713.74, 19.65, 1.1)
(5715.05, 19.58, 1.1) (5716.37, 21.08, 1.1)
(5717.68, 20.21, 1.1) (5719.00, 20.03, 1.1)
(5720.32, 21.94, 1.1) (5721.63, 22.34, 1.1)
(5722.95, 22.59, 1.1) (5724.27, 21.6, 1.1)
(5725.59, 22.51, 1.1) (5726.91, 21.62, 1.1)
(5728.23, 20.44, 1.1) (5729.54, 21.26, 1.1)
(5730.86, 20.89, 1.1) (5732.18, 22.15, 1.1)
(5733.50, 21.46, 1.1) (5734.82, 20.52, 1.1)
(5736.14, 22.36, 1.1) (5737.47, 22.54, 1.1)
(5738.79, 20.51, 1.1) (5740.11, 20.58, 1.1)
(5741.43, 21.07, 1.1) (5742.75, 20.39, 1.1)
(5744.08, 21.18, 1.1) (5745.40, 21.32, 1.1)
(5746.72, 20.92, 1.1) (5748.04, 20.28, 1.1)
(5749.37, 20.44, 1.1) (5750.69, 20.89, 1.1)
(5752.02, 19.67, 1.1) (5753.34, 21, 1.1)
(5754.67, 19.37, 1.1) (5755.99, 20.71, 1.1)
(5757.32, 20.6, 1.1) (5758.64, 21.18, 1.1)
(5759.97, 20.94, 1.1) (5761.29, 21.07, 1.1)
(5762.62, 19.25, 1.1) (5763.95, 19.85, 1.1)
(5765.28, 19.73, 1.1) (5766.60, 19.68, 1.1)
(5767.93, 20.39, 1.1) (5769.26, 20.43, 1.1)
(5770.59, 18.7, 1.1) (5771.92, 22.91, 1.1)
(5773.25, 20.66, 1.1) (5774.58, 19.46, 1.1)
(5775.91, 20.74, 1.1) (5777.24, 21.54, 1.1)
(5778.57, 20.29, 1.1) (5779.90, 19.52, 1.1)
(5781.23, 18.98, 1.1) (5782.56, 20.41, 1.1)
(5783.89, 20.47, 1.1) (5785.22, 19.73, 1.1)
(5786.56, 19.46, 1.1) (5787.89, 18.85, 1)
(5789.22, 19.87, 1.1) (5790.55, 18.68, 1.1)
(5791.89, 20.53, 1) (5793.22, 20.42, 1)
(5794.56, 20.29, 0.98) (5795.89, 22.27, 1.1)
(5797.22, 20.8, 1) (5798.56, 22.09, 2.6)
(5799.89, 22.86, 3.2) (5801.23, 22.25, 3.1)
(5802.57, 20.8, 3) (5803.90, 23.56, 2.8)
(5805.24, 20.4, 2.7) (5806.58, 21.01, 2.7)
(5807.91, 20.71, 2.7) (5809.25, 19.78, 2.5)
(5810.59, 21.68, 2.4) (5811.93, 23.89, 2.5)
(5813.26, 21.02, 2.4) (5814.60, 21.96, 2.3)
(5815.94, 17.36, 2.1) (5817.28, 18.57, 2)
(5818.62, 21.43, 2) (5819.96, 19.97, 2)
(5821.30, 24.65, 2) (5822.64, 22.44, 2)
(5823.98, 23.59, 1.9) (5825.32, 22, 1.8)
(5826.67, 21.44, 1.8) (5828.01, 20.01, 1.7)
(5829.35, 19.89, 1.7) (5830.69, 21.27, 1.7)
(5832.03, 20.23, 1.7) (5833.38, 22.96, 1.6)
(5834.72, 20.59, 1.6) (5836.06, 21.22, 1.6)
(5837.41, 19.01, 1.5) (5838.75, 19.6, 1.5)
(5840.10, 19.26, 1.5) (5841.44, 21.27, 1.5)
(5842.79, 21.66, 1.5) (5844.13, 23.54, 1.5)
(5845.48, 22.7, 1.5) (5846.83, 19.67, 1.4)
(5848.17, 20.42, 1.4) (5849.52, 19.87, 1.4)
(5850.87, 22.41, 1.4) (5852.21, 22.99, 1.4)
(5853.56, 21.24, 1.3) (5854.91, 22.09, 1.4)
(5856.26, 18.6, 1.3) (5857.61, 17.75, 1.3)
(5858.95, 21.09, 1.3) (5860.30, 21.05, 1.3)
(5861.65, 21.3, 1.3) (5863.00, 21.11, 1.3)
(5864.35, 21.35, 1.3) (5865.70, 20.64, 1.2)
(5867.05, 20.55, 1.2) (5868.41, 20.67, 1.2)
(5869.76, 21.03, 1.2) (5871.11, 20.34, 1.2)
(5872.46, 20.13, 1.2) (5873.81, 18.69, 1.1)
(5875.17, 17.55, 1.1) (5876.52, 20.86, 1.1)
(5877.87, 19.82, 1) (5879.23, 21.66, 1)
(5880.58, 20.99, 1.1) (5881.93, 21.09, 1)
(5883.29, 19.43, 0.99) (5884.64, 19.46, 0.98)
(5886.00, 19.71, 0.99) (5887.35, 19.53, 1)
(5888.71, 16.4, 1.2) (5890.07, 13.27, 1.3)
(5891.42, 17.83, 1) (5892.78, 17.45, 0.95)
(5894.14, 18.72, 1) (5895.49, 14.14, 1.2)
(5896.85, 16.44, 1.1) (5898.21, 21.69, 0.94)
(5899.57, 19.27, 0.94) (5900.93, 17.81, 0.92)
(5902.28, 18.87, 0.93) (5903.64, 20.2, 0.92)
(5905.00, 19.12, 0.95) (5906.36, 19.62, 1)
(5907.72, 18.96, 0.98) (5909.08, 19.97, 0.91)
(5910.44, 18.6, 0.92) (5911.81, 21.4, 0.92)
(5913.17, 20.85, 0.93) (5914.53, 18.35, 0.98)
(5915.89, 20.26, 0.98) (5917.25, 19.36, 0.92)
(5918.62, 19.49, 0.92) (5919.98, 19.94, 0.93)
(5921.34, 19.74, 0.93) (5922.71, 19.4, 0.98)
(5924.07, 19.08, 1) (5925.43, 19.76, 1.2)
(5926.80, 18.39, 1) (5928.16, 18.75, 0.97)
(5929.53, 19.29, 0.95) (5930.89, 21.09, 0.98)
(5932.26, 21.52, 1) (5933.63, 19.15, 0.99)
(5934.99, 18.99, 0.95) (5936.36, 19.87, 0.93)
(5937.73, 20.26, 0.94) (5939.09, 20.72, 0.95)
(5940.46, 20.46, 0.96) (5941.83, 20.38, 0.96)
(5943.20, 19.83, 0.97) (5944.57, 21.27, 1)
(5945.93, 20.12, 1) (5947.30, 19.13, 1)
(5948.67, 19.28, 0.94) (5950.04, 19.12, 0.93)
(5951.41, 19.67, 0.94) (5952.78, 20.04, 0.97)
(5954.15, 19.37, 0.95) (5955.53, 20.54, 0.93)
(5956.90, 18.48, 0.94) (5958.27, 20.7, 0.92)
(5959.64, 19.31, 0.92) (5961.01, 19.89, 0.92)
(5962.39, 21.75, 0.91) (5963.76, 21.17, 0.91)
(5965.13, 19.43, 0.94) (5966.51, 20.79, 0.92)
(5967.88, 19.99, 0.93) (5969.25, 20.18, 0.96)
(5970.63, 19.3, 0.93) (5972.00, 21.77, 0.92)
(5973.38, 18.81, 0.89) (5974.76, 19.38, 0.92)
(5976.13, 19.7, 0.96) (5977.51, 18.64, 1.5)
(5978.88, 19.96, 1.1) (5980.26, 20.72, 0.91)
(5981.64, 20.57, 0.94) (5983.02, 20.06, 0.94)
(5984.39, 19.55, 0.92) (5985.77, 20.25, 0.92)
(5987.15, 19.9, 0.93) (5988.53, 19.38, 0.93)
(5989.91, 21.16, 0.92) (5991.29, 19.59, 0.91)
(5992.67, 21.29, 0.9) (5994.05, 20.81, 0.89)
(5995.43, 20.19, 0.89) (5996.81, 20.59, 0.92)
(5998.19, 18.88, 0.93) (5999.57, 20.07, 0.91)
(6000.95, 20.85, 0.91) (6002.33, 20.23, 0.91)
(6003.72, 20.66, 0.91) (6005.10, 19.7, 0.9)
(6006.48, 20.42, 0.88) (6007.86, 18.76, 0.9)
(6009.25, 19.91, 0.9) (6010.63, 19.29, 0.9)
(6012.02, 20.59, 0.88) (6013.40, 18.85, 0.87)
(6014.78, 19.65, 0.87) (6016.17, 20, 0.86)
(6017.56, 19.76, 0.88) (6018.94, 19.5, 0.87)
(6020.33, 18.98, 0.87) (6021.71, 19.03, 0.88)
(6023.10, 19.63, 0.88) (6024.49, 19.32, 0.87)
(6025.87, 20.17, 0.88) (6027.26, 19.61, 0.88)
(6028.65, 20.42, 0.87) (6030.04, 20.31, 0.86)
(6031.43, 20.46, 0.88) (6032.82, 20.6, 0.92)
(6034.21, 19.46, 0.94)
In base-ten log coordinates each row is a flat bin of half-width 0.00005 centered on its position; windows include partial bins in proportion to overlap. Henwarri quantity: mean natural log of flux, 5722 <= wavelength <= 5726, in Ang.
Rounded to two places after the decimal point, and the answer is 3.10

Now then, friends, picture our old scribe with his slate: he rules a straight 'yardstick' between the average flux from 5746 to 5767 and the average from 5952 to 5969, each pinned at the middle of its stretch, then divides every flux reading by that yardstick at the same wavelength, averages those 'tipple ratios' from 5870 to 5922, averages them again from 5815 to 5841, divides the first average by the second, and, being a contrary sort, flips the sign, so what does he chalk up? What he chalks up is -0.92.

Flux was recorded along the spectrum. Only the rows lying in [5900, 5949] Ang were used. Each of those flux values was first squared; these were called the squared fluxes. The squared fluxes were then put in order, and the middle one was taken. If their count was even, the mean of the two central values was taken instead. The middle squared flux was 387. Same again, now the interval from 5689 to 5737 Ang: 445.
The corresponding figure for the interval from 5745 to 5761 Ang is 433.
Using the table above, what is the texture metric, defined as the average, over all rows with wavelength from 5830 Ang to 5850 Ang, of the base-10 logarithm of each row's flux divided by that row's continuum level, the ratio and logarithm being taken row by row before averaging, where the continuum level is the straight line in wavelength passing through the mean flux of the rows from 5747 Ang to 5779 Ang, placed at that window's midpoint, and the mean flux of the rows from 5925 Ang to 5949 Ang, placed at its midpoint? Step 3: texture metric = 0.014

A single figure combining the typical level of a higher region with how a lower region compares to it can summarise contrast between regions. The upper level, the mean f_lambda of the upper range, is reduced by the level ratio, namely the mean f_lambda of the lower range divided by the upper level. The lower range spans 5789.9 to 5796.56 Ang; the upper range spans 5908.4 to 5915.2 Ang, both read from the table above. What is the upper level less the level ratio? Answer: 18.8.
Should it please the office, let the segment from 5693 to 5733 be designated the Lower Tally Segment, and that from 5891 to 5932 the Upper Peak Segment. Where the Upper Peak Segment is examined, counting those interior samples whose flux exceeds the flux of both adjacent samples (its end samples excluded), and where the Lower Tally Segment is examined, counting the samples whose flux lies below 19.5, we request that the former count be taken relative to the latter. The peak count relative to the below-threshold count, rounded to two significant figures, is 3.0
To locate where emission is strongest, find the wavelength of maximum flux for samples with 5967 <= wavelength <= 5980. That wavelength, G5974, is 5972.00 Ang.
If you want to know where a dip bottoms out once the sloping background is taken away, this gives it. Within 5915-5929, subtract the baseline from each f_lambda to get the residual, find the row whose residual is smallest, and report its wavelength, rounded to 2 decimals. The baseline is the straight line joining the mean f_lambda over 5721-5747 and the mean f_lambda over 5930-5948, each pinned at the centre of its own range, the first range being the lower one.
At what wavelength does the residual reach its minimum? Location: 5926.80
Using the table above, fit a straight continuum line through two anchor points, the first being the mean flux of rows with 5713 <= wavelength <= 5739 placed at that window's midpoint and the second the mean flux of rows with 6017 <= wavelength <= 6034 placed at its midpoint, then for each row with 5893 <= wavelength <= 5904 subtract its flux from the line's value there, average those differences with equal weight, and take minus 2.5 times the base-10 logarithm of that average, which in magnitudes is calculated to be -0.8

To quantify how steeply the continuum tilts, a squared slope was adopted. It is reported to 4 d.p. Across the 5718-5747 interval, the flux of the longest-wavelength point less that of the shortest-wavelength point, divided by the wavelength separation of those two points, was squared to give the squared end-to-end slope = 0.0010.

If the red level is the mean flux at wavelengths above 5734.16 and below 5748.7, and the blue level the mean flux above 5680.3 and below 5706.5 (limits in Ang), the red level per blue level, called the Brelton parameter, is 1.021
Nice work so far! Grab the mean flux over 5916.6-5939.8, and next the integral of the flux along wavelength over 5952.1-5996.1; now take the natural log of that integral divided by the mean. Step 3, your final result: 3.8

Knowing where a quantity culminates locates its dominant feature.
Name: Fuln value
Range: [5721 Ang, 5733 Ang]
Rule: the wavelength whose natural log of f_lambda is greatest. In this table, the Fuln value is 5722.95 Ang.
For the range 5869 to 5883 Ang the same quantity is 5879.23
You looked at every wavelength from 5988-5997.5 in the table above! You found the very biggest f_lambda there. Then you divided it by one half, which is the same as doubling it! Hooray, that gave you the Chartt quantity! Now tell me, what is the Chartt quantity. 42.6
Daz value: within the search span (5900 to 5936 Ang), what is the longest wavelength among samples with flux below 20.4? 5934.99 Ang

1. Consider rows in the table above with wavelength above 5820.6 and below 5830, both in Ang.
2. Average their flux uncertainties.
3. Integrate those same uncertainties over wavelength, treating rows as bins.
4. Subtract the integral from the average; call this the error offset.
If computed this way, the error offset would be -15.5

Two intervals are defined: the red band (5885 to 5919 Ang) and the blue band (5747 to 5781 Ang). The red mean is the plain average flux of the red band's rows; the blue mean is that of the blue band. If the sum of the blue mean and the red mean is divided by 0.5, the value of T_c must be 78.1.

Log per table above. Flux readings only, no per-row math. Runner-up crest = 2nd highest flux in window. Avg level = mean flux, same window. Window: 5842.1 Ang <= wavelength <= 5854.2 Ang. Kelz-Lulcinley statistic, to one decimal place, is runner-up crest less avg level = 1.4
